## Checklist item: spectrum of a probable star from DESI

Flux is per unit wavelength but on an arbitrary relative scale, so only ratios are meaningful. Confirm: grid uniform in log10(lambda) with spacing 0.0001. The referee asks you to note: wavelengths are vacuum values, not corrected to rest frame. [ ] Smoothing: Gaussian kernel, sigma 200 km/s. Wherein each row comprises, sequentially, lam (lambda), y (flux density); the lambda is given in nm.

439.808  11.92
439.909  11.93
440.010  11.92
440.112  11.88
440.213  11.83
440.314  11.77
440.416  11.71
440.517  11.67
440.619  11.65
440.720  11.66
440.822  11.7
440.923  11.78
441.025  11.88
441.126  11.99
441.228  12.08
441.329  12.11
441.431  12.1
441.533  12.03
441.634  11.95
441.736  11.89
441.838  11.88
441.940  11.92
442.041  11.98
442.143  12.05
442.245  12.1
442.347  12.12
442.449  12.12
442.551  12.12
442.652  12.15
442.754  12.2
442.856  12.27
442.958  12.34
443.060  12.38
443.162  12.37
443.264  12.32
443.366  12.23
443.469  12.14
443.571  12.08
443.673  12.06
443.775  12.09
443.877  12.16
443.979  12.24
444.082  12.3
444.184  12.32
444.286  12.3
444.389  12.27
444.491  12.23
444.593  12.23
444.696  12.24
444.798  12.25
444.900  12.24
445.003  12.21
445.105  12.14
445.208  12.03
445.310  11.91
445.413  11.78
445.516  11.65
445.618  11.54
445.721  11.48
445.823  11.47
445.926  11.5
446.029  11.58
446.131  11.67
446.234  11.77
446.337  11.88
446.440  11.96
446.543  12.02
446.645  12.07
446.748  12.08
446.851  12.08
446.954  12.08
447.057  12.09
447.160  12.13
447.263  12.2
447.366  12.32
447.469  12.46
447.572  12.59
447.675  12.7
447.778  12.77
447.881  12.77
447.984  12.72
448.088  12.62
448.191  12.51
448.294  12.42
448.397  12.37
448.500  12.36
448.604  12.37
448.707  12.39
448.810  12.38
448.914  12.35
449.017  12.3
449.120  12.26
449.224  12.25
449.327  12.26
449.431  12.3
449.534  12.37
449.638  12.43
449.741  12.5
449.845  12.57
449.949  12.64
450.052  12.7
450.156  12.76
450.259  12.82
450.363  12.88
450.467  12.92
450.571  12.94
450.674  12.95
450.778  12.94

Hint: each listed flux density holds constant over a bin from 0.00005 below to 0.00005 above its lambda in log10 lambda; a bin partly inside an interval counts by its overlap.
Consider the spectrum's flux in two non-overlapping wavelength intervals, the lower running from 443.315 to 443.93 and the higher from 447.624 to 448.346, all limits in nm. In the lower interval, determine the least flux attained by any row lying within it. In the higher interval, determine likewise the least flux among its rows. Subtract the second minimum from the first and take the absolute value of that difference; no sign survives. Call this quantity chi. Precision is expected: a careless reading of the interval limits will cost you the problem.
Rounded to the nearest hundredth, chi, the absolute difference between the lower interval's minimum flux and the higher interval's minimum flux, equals 0.36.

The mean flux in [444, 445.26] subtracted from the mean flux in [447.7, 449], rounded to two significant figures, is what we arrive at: 0.27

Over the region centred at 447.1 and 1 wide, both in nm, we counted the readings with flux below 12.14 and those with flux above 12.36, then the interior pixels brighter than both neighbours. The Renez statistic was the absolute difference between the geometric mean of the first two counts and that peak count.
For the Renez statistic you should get 3.5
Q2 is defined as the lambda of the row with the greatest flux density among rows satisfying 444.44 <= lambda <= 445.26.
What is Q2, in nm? 444.798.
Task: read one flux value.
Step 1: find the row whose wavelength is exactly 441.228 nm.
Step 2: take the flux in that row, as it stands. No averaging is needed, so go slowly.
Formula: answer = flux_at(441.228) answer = 12.08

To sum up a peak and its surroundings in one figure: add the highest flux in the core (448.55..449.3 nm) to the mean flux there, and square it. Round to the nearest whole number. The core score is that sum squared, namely 611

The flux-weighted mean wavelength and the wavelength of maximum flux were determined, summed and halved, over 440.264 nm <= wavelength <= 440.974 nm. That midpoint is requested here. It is 440.77 nm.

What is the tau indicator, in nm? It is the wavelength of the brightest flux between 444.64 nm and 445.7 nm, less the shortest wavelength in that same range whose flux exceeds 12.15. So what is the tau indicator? 0.10 nm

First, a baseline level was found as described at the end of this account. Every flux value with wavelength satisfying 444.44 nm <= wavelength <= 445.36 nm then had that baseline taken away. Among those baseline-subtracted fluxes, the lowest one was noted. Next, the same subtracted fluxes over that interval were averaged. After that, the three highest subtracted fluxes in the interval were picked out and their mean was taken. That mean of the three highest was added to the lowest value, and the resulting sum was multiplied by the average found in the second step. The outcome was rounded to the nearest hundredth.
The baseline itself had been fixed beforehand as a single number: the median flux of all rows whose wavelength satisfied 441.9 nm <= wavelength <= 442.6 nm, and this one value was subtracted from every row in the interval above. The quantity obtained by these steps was 0.00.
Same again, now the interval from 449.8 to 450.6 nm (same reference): 0.87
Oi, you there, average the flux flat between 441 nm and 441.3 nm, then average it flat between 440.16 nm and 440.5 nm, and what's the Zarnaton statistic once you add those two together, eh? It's 23.8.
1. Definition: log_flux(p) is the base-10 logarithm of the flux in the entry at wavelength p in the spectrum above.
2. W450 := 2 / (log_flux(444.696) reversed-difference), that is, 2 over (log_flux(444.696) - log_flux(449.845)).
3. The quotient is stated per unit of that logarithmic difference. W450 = -173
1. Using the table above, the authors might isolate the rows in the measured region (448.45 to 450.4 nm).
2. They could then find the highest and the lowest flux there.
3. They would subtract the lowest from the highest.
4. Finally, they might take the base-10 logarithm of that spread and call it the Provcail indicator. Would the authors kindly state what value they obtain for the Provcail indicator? -0.20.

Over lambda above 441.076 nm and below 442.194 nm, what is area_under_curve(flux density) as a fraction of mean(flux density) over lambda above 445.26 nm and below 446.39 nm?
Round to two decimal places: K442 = 1.15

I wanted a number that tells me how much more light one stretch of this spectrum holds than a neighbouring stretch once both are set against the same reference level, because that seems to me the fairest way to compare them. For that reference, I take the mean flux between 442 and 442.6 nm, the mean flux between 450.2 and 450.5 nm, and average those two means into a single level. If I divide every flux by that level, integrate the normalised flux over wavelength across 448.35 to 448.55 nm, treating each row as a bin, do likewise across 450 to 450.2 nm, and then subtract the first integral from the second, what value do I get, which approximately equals 0.01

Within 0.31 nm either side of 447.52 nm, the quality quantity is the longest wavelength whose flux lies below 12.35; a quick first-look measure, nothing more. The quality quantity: 447.366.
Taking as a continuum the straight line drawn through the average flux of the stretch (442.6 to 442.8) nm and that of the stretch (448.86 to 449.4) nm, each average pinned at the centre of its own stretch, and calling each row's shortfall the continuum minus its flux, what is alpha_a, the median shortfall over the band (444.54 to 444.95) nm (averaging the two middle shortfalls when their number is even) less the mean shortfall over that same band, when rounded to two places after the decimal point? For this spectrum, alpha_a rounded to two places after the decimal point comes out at 0.00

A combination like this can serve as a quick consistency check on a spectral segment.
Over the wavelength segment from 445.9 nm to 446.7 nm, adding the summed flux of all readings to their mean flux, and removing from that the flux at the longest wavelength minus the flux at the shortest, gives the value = 106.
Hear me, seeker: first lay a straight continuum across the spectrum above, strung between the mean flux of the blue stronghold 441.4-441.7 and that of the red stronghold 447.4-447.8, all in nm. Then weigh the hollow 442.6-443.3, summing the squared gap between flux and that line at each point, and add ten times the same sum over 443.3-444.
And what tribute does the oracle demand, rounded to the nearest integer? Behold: 1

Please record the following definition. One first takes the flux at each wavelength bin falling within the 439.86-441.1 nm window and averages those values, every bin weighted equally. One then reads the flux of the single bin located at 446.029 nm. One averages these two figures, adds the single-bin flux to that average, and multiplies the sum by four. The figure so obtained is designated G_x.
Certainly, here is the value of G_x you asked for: 93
